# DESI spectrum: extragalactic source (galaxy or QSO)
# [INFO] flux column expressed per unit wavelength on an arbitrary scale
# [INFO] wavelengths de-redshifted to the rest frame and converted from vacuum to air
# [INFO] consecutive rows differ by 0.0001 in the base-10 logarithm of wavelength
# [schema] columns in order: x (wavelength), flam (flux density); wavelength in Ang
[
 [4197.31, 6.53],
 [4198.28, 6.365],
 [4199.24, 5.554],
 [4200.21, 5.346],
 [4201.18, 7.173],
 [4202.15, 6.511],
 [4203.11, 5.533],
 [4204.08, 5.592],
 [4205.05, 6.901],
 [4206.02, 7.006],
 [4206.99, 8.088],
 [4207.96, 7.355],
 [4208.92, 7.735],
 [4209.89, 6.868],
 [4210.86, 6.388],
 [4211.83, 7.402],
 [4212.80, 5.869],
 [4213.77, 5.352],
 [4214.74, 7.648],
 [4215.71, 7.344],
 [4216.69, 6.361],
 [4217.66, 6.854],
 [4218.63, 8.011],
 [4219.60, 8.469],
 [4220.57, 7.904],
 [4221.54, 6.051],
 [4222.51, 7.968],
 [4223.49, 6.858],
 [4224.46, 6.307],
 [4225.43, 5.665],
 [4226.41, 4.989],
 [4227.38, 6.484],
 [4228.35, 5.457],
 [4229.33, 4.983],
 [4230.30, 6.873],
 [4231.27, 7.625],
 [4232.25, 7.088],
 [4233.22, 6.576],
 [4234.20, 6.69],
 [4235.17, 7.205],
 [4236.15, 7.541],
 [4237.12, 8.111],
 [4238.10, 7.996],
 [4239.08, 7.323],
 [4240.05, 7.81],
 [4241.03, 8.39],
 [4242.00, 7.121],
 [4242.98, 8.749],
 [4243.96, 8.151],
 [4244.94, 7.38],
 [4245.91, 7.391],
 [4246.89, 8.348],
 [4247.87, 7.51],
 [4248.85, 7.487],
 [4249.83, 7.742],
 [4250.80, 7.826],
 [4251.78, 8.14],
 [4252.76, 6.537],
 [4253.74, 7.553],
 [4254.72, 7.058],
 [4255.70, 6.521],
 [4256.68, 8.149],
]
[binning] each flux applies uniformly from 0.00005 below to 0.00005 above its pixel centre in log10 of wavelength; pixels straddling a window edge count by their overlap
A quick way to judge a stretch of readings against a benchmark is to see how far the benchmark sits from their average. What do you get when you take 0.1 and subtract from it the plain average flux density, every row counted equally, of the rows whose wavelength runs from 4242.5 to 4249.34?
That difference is -7.8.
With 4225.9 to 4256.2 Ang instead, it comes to -7.1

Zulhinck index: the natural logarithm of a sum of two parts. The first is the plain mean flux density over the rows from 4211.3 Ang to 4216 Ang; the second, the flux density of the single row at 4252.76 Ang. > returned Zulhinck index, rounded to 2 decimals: 2.58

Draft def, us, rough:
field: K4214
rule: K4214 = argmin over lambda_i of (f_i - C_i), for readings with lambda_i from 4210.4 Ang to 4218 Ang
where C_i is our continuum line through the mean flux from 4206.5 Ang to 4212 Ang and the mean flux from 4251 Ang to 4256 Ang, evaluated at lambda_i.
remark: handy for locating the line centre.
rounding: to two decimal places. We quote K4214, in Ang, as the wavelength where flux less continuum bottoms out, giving 4213.77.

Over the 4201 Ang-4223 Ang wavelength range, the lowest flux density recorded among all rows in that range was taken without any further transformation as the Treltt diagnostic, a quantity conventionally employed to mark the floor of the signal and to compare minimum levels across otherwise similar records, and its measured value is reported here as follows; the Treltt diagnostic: 5.352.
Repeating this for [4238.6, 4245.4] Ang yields 7.121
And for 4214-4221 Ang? 6.361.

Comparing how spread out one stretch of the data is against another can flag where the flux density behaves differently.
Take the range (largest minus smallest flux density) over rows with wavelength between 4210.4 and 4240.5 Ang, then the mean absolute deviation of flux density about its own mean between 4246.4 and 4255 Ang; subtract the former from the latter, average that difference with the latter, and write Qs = -1.4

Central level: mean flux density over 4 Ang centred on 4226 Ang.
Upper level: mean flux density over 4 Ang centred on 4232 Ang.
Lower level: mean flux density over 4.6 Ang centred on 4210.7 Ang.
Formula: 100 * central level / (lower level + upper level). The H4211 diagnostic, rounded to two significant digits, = 42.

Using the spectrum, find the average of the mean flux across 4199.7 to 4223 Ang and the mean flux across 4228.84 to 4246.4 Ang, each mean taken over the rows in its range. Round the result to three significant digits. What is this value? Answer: 7.15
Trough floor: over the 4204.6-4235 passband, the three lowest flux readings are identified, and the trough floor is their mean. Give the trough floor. 5.1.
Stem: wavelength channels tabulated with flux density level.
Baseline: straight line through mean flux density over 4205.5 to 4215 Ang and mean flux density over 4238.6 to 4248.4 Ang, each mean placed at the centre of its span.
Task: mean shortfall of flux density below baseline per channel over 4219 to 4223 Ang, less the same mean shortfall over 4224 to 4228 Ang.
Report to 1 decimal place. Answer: -1.9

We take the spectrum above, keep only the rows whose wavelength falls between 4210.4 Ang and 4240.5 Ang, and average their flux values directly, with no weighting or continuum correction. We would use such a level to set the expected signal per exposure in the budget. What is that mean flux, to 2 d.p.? 6.88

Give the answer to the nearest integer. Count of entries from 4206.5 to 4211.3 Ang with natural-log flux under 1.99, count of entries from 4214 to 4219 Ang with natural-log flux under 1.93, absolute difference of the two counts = 0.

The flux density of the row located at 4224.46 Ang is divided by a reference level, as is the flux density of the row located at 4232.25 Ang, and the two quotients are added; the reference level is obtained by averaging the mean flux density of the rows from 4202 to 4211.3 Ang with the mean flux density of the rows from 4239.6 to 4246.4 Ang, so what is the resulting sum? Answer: 1.8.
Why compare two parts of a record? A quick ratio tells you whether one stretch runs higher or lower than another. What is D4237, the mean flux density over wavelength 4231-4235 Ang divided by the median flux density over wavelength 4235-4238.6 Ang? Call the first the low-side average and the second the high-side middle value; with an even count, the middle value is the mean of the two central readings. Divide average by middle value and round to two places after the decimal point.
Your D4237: 0.90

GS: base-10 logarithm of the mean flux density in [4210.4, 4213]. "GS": 0.82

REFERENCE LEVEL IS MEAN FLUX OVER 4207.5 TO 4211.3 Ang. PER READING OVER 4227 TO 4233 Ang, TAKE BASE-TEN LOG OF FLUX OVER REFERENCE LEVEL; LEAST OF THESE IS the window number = -0.15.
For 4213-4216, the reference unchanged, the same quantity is -0.12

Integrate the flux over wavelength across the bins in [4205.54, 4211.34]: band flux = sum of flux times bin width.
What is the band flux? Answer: 42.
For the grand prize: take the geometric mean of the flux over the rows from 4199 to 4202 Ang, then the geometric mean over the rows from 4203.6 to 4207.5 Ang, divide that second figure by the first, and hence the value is 1.15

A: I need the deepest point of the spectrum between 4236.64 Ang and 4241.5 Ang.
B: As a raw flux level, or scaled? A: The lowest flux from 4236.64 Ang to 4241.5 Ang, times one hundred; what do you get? 732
